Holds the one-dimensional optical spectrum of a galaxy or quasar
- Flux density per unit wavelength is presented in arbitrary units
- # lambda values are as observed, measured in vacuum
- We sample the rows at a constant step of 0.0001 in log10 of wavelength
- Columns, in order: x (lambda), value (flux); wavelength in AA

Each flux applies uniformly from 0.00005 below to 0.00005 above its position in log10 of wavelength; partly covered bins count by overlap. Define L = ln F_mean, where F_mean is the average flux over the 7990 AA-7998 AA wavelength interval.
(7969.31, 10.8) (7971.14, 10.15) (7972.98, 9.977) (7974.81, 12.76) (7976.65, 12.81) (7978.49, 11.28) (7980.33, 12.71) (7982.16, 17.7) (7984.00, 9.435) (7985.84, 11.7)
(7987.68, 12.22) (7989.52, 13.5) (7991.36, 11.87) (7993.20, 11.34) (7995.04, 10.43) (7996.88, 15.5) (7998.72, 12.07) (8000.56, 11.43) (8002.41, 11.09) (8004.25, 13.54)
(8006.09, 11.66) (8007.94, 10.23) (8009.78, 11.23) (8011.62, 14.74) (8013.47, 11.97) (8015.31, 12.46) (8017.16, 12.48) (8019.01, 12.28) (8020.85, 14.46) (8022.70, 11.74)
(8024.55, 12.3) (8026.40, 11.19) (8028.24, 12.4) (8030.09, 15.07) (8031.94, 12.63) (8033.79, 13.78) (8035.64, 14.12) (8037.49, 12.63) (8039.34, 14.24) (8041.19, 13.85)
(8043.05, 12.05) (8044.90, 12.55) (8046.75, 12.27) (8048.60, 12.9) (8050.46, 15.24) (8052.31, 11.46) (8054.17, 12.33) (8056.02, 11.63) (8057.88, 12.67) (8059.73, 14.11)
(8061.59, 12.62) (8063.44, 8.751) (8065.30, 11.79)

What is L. 2.51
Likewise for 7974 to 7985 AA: 2.55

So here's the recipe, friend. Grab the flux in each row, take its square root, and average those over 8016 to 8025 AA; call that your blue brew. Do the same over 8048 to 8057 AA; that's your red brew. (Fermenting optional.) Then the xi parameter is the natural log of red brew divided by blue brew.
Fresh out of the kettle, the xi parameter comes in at 0.00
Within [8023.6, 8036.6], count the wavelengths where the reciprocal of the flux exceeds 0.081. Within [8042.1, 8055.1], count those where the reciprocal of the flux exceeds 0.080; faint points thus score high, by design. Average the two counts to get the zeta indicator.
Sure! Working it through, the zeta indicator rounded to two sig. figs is 3.0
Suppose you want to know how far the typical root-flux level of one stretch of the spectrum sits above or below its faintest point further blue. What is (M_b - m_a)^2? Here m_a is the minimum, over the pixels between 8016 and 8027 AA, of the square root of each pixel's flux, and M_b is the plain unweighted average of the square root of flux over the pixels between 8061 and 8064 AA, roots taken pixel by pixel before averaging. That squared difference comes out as 0.01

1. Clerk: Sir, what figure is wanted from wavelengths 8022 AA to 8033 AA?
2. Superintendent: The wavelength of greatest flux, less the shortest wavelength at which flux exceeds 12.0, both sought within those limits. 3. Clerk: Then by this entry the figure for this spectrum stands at 5.5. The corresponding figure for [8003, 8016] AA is 7.4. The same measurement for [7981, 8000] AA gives 0.0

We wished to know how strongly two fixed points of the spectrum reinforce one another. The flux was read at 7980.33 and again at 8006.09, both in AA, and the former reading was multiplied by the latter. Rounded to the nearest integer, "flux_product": 148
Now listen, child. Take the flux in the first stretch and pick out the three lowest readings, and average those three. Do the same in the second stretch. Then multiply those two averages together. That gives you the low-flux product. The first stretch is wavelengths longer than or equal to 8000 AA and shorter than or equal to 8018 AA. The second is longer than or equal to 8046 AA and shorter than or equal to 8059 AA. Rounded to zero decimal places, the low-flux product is 128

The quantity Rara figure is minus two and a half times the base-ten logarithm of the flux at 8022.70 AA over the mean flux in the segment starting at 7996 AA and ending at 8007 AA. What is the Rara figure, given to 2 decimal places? 0.07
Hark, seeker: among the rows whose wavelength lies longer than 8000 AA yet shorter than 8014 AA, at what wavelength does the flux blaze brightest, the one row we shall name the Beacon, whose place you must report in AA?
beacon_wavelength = 8011.62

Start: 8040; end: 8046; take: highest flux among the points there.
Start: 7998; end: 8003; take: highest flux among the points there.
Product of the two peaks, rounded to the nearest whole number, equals 167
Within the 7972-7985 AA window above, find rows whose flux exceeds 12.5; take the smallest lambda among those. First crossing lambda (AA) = 7974.81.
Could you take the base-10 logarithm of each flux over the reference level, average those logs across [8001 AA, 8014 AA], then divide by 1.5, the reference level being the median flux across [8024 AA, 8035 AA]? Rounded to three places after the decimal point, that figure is -0.013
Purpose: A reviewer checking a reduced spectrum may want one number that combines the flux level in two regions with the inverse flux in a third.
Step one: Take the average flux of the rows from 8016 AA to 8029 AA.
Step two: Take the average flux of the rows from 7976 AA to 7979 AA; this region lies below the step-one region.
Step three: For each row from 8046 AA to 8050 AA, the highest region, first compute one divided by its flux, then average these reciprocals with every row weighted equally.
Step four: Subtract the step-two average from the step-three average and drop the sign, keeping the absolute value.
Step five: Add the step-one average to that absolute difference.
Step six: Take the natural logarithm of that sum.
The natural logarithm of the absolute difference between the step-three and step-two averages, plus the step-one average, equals 3.19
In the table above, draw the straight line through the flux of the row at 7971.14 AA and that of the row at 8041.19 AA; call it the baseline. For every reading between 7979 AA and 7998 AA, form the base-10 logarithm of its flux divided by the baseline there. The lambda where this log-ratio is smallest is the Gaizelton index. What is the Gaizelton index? 7984.00 AA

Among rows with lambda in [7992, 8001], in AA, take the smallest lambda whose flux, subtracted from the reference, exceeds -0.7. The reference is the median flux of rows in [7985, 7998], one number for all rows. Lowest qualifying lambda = 7993.20 AA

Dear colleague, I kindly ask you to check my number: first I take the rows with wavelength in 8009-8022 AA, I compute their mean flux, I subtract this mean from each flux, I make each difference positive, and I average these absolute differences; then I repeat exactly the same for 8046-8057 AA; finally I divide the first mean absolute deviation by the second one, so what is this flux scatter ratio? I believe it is 1.1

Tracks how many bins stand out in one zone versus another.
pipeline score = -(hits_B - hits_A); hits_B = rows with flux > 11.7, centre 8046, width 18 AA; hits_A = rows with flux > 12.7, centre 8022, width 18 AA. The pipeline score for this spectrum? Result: -7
